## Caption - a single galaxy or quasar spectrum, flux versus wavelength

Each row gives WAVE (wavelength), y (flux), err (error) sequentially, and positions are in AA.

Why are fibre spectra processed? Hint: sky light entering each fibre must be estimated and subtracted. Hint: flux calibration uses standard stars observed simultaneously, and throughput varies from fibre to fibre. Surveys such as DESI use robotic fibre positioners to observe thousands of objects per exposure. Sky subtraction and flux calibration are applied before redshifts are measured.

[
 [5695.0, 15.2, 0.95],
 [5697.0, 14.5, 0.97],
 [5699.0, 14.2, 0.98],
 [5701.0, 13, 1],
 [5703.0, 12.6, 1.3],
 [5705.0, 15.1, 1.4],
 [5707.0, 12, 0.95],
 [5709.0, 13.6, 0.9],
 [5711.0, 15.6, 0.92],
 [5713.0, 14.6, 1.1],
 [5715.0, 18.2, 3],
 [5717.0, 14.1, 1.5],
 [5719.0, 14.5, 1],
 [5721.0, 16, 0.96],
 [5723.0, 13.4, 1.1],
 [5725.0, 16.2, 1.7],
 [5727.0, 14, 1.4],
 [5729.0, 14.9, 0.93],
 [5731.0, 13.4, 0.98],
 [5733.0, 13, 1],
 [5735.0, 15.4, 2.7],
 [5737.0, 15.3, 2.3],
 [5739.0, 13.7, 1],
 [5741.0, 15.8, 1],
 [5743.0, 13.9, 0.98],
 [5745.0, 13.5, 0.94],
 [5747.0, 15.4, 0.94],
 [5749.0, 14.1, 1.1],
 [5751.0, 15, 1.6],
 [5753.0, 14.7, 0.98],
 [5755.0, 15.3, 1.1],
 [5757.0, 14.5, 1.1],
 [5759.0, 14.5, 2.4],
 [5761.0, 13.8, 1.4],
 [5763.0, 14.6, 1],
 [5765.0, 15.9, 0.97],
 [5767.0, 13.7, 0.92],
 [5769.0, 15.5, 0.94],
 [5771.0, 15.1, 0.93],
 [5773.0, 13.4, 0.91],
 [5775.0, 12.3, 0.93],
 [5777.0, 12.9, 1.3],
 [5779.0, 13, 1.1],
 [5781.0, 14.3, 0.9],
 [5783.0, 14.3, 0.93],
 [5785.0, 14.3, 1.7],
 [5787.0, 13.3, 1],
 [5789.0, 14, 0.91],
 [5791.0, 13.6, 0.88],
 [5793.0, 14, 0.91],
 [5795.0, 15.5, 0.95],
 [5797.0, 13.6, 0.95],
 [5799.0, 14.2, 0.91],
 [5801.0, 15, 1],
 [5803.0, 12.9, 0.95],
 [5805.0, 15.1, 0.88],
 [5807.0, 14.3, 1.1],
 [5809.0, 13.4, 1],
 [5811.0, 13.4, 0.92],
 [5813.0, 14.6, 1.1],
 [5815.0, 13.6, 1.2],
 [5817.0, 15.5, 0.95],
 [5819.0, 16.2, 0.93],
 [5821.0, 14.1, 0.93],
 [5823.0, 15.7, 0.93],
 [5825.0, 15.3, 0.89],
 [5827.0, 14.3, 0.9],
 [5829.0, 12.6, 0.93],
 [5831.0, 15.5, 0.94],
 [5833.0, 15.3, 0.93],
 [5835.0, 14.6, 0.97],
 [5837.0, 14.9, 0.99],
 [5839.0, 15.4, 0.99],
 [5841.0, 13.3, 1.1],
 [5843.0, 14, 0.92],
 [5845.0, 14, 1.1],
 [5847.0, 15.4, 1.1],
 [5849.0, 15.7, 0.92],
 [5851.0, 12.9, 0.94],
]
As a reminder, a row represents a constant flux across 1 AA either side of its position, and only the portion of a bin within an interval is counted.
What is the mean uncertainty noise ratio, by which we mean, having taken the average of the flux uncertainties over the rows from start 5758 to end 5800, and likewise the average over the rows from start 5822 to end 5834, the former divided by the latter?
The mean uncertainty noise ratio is 1.18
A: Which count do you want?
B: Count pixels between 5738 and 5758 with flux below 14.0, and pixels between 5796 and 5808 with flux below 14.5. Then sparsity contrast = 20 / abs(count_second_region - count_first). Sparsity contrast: 20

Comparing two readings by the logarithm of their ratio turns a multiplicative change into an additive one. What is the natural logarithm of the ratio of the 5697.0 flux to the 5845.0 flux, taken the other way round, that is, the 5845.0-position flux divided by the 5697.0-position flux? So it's -0.04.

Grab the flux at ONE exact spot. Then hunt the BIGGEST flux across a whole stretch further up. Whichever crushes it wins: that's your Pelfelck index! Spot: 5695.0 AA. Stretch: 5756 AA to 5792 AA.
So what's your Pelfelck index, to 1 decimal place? 15.9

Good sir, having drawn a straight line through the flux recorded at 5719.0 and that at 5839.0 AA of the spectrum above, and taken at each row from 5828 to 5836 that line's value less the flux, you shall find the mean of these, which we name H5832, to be 0.85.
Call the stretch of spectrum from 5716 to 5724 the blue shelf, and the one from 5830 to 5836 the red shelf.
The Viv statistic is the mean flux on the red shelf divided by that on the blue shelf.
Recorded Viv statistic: 1.04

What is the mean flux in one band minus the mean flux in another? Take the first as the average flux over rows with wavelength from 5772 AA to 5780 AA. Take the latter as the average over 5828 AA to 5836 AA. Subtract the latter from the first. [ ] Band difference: -1.6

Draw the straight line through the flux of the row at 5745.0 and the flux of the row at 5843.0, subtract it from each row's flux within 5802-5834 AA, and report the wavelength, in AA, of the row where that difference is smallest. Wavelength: 5829.0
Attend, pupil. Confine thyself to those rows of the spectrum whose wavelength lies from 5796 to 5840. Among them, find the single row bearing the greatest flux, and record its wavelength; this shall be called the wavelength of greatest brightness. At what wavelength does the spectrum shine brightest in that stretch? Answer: 5819.0 AA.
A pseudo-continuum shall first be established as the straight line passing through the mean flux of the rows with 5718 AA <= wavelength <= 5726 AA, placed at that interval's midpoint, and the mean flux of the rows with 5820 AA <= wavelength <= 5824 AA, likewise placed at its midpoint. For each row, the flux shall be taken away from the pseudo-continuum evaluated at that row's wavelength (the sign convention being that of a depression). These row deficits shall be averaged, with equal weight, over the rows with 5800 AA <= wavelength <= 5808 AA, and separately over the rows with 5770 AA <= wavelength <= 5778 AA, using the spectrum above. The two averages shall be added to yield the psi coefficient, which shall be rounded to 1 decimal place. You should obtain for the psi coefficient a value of 2.1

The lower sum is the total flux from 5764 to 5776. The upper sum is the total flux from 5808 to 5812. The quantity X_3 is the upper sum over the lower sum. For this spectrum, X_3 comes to 0.31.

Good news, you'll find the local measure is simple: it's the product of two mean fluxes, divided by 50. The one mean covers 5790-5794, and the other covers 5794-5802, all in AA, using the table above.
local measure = 4.02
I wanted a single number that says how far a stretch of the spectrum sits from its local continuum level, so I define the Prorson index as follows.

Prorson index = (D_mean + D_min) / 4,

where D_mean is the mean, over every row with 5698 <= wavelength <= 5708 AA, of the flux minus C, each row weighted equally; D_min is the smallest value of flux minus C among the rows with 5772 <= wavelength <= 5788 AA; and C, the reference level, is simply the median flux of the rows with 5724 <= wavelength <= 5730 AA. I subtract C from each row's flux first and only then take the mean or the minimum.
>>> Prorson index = -1.03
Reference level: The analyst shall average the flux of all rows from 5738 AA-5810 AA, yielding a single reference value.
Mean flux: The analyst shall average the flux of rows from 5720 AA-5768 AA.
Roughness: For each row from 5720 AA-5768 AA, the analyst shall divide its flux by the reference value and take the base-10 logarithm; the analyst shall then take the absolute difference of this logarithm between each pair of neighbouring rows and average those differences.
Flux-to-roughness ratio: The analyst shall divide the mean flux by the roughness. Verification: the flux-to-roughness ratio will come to 380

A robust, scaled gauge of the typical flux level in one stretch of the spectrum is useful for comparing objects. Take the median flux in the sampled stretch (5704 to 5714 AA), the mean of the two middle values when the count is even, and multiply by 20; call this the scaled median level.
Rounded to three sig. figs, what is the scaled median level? 292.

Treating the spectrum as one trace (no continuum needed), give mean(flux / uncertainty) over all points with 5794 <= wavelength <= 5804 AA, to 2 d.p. 14.96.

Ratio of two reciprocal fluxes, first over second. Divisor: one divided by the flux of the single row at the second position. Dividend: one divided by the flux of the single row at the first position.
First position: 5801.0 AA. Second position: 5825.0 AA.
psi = 1.02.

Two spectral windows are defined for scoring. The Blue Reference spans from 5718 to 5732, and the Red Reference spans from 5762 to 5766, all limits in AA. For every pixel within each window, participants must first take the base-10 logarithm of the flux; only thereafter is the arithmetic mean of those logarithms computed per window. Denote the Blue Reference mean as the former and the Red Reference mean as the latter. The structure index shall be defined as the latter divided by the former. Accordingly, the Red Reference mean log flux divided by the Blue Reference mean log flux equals 1.02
